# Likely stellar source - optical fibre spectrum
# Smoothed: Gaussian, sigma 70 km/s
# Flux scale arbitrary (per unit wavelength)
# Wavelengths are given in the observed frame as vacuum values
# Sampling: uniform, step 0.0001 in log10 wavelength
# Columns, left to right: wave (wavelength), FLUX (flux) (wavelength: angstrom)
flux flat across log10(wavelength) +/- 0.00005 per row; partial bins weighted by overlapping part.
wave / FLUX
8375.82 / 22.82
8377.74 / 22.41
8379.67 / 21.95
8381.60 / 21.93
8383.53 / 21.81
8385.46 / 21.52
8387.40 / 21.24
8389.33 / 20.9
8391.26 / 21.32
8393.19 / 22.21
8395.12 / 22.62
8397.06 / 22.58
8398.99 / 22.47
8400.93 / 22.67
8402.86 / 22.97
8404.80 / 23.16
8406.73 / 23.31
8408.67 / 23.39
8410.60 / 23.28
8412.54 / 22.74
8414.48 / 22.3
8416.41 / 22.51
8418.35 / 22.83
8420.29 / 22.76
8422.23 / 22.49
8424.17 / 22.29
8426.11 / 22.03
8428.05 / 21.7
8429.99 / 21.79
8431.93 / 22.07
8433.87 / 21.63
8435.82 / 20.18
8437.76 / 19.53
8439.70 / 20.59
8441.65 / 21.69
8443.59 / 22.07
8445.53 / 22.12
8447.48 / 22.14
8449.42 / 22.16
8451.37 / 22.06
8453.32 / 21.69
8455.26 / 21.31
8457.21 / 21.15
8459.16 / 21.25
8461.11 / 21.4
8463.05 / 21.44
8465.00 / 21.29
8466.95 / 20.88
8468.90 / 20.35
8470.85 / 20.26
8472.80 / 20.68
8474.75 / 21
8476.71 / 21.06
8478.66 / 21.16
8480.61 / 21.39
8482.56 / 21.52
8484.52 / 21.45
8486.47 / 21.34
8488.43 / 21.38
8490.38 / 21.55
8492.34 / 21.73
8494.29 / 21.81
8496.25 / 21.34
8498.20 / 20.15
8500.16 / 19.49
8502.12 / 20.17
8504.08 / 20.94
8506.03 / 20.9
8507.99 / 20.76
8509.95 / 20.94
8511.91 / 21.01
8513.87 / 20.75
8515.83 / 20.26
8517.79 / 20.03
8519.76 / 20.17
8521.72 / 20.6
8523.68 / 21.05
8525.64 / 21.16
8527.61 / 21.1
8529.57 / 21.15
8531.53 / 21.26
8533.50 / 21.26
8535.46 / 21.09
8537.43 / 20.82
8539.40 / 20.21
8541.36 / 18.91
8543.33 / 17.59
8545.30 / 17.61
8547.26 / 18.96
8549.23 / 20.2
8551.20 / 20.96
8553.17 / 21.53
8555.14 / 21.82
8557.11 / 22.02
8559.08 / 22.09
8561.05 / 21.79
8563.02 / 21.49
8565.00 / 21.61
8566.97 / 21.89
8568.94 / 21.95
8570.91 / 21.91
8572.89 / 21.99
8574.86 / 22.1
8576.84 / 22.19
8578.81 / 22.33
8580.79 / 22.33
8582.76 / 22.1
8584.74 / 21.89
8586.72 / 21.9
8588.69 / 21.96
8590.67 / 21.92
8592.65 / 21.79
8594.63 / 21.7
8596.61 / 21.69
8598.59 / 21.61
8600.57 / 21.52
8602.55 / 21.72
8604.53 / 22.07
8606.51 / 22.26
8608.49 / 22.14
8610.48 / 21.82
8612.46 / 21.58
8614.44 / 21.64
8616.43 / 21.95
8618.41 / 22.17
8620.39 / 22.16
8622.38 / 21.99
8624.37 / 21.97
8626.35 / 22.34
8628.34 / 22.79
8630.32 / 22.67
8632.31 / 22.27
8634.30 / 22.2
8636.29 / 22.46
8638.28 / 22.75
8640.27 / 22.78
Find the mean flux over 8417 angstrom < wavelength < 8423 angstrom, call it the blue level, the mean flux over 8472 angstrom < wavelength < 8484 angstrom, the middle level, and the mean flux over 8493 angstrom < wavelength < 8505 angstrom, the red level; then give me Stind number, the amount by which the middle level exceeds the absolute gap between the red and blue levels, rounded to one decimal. 19.1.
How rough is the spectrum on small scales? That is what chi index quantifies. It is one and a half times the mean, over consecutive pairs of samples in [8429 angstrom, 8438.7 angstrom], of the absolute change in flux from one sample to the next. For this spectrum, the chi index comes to 1.1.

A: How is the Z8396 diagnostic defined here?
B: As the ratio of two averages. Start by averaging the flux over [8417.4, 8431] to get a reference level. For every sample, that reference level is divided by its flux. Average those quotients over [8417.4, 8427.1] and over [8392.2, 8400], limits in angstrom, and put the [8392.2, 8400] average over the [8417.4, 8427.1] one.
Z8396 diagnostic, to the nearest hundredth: 1.00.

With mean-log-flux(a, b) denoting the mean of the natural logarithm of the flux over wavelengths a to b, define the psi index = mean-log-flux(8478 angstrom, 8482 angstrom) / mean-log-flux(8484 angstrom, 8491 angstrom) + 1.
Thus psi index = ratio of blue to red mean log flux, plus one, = 2.00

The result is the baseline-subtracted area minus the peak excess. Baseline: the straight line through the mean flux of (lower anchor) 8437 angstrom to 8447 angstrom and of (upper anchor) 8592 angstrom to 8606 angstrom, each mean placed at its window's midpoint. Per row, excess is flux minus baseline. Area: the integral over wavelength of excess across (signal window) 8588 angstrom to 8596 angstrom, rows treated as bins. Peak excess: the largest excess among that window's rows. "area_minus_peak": 1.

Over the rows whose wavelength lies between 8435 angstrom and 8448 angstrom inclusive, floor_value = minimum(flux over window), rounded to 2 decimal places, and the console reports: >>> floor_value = 19.53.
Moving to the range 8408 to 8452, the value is 19.53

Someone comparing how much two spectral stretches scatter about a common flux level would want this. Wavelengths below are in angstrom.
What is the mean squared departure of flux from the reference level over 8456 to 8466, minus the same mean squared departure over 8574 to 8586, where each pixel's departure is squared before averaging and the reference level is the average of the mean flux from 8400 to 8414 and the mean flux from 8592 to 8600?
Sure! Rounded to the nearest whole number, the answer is 1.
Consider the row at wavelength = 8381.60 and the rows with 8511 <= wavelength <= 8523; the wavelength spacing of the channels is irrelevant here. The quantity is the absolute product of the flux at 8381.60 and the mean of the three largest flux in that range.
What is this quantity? 456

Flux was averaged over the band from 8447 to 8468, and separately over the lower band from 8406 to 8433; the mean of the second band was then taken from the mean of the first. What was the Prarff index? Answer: -1.0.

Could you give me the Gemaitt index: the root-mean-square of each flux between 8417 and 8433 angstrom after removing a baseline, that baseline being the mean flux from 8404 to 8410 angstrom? 1.1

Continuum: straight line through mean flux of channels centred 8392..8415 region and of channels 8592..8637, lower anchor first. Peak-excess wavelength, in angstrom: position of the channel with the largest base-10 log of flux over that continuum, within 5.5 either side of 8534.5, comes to 8533.50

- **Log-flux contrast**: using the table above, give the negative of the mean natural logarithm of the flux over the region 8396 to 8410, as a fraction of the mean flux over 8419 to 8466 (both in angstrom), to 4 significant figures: -0.1449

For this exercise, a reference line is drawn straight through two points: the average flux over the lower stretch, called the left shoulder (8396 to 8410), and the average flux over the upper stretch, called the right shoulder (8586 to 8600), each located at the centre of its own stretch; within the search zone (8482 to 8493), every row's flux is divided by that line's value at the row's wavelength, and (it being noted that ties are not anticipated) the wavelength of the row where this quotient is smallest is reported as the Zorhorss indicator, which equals 8486.47 angstrom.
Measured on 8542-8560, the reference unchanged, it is 8543.33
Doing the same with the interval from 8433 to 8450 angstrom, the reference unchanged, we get 8437.76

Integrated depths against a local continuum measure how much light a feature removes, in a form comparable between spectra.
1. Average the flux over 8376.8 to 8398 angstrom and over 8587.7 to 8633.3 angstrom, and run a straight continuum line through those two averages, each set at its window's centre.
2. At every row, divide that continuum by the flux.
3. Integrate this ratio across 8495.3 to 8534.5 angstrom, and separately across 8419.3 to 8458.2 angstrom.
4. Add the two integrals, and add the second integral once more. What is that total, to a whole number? 120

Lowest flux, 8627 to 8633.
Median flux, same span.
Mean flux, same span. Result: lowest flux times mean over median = 22.2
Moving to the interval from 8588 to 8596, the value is 21.7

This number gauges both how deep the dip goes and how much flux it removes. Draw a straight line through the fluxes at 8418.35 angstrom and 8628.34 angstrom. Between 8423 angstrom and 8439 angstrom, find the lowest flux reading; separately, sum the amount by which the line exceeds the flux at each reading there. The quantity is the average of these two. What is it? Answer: 15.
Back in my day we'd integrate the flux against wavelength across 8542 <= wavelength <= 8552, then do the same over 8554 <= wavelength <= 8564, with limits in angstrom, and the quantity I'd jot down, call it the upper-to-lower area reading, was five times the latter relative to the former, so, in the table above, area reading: 5.74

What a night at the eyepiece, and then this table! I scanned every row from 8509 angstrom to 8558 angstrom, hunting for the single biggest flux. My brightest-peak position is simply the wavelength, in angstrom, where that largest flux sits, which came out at 8557.11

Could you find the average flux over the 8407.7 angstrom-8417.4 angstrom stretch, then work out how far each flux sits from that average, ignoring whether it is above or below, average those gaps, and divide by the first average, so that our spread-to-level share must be 0.0172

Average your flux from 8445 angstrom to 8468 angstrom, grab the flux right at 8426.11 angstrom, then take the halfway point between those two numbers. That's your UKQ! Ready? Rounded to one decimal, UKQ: 21.8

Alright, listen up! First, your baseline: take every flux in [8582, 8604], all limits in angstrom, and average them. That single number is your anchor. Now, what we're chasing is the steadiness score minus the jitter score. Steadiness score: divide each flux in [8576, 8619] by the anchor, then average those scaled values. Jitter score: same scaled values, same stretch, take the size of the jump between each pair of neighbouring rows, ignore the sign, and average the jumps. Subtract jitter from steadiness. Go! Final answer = 0.999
